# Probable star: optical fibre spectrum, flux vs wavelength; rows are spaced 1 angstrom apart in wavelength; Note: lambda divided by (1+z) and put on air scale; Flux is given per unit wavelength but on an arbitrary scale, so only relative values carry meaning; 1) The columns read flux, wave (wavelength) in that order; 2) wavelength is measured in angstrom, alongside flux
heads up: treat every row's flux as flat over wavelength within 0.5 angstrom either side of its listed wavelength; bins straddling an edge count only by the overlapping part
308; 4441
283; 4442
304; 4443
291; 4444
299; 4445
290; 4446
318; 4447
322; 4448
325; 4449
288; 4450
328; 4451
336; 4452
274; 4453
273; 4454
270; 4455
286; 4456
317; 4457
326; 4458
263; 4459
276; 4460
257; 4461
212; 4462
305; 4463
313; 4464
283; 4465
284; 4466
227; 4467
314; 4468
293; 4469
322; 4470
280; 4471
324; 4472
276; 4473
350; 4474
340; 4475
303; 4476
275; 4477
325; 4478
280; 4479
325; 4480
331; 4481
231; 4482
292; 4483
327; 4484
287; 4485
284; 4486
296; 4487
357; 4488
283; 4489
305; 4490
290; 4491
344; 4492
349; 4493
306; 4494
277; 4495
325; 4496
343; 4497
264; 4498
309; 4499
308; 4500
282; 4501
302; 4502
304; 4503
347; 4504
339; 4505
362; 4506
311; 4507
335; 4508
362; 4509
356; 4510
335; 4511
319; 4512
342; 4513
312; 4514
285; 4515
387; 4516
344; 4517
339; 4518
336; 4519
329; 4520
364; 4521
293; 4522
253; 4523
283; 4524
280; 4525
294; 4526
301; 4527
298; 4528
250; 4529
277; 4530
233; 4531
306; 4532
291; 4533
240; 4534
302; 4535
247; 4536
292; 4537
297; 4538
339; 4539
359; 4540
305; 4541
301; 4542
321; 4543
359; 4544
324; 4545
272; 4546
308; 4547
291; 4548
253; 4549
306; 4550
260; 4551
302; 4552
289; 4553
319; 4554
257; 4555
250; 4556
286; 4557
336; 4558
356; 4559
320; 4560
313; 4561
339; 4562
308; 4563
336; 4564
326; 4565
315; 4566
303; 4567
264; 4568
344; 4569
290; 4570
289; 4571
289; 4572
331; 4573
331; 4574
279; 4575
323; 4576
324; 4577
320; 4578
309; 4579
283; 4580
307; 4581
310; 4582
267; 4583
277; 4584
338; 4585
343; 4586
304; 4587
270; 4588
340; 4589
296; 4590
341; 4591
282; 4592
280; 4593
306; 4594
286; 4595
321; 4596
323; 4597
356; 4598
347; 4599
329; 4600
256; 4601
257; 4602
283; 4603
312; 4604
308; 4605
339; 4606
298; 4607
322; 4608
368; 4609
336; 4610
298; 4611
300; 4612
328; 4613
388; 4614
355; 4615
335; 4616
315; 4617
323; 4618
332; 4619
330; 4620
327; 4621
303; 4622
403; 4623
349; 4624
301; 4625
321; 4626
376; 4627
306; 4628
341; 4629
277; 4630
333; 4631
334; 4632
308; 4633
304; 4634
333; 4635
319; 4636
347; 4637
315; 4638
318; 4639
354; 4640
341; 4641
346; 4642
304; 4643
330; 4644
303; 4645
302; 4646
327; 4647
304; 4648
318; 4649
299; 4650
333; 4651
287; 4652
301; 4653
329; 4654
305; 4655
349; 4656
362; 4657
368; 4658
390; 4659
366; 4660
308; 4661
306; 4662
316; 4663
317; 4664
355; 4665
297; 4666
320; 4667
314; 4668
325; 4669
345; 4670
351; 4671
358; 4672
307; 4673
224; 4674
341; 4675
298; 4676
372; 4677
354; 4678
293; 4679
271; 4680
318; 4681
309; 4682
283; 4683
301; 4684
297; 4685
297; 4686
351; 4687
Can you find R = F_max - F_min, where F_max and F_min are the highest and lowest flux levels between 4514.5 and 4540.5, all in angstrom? 154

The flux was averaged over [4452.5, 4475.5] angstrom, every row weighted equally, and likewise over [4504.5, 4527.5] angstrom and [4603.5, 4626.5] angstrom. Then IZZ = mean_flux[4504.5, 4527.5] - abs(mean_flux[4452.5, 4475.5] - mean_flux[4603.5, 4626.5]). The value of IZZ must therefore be 284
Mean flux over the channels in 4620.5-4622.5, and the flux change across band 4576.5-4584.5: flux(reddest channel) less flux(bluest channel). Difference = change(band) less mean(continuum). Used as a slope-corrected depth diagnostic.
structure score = -362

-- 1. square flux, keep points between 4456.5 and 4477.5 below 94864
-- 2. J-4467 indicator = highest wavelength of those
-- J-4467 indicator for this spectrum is 4477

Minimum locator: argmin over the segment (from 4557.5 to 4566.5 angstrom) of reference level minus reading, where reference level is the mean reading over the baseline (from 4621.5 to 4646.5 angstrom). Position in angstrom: 4559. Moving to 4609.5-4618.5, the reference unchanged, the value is 4614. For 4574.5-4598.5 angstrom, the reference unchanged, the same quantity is 4598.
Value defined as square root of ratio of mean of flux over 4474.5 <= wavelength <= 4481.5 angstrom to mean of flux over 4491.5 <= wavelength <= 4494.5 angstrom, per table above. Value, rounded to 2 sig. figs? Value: 0.97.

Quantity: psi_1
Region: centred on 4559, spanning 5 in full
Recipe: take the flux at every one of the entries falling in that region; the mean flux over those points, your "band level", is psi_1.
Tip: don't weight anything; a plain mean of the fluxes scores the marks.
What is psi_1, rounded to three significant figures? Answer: 322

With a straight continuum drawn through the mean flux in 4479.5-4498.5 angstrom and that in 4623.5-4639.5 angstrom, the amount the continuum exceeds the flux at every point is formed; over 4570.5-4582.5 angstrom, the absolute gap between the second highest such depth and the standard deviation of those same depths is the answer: 16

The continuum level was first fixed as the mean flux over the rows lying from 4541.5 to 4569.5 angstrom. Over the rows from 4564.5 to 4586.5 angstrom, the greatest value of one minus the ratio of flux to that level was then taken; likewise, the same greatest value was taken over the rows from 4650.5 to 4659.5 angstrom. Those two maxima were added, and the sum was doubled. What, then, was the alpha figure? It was 0.4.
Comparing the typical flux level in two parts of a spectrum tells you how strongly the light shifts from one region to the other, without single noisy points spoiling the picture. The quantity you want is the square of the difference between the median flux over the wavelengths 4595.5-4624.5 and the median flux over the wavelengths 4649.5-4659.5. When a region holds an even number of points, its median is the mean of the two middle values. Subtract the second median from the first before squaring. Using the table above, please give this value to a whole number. 16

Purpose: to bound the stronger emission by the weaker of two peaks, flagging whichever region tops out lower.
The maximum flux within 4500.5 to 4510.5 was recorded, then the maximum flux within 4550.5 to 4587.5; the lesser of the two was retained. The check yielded 356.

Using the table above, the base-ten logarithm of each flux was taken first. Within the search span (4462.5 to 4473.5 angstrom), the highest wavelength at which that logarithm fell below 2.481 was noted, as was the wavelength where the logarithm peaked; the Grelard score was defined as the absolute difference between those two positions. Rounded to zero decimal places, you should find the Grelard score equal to 1 angstrom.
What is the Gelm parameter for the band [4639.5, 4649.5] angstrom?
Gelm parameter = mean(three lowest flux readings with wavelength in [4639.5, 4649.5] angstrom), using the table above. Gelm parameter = 303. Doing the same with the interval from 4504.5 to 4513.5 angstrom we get 322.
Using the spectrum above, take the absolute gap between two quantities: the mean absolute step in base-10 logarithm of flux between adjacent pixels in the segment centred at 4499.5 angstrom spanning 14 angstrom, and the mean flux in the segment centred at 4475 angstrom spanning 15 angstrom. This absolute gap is 305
